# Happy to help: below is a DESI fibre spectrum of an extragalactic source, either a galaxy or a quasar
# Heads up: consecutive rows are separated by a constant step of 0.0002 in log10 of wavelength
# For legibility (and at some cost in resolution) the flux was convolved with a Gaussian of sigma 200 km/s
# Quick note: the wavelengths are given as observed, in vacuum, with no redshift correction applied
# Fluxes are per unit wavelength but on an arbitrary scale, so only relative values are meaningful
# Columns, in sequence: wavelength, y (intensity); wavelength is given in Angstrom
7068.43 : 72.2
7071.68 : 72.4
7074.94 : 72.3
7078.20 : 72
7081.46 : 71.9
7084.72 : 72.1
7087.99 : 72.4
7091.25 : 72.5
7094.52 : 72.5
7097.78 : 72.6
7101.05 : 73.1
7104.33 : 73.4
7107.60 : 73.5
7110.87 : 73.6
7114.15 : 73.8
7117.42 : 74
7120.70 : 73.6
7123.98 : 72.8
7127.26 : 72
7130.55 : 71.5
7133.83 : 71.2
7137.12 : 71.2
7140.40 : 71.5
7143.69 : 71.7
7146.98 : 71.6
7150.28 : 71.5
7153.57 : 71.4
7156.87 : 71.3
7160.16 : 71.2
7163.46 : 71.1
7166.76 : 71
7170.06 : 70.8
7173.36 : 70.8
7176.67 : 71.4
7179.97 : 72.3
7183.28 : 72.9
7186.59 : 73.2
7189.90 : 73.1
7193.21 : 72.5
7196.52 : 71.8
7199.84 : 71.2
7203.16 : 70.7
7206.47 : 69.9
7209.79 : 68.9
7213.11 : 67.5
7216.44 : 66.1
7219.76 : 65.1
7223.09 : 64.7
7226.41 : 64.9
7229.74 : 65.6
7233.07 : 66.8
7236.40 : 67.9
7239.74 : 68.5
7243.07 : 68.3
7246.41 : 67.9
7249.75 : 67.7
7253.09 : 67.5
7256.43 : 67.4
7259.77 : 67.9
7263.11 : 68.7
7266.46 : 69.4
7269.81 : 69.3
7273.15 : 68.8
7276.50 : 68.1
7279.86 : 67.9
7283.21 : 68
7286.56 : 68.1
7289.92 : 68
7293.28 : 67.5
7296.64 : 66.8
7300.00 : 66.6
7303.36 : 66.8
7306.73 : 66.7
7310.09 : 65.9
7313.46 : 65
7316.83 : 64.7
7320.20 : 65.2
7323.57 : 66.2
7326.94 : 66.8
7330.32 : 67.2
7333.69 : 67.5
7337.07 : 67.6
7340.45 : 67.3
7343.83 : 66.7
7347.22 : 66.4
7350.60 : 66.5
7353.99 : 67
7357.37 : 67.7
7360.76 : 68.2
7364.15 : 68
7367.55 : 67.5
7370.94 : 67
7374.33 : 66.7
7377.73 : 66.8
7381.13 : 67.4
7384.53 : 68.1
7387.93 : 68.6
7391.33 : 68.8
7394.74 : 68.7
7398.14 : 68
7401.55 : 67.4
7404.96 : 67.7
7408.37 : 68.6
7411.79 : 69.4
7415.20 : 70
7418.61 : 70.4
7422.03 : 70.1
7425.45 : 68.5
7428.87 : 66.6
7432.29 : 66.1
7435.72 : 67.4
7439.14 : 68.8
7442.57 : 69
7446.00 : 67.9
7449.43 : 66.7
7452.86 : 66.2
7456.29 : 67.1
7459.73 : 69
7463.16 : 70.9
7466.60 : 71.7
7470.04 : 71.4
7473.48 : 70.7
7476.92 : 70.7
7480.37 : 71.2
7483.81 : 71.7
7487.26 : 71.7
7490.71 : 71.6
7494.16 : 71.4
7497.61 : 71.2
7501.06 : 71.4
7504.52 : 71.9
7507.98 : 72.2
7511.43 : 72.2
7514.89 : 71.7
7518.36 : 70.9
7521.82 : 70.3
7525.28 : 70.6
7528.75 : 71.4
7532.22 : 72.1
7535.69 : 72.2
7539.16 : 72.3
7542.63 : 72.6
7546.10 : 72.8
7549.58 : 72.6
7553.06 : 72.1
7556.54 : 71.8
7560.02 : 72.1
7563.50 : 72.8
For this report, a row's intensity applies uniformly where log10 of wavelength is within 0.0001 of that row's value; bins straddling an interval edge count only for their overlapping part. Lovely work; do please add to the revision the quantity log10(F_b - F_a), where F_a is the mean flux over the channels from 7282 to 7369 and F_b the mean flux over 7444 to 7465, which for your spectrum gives 0.0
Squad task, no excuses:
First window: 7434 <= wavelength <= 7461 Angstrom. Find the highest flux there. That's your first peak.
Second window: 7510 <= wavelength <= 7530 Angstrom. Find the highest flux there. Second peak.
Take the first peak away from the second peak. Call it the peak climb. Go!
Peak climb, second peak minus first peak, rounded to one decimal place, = 3.2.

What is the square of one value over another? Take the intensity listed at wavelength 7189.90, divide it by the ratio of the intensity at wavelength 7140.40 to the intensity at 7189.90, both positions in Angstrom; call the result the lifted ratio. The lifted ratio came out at 74.7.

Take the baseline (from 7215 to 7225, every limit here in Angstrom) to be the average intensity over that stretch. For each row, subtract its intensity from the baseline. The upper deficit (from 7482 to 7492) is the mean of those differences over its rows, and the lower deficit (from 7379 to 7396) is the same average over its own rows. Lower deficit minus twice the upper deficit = 10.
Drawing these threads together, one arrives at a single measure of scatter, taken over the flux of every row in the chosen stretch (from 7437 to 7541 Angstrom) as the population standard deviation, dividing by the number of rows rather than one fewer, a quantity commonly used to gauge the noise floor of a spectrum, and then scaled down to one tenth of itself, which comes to 0.17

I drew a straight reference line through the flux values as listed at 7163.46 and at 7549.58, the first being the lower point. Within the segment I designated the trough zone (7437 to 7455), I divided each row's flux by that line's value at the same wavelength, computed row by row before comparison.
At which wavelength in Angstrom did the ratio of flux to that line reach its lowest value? 7452.86 Angstrom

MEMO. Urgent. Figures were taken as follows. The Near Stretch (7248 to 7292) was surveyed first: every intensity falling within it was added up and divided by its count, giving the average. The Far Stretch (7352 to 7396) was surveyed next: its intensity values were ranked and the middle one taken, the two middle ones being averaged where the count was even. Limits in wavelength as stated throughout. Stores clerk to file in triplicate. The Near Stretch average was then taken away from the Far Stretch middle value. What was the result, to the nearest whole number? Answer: -1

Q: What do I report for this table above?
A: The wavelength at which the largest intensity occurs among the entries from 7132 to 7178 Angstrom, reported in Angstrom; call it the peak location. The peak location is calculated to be 7143.69 Angstrom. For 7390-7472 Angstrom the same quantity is 7466.60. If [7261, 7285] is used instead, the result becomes 7266.46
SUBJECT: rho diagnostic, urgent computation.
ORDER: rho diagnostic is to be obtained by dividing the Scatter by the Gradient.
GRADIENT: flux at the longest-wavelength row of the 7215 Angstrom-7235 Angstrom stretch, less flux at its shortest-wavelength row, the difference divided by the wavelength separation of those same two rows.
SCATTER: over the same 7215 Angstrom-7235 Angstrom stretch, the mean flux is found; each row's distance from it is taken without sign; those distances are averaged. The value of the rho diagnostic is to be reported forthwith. 15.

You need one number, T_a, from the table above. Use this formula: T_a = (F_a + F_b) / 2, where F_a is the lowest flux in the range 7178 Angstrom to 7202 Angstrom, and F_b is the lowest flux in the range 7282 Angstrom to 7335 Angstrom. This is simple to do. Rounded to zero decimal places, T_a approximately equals 68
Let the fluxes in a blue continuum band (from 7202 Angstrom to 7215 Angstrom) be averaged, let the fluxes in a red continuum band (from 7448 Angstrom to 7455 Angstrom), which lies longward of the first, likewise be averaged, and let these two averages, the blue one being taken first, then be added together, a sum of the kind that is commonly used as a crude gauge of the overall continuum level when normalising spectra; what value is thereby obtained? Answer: 136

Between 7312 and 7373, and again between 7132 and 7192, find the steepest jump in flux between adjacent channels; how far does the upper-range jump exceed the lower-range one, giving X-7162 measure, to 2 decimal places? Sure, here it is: 0.10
